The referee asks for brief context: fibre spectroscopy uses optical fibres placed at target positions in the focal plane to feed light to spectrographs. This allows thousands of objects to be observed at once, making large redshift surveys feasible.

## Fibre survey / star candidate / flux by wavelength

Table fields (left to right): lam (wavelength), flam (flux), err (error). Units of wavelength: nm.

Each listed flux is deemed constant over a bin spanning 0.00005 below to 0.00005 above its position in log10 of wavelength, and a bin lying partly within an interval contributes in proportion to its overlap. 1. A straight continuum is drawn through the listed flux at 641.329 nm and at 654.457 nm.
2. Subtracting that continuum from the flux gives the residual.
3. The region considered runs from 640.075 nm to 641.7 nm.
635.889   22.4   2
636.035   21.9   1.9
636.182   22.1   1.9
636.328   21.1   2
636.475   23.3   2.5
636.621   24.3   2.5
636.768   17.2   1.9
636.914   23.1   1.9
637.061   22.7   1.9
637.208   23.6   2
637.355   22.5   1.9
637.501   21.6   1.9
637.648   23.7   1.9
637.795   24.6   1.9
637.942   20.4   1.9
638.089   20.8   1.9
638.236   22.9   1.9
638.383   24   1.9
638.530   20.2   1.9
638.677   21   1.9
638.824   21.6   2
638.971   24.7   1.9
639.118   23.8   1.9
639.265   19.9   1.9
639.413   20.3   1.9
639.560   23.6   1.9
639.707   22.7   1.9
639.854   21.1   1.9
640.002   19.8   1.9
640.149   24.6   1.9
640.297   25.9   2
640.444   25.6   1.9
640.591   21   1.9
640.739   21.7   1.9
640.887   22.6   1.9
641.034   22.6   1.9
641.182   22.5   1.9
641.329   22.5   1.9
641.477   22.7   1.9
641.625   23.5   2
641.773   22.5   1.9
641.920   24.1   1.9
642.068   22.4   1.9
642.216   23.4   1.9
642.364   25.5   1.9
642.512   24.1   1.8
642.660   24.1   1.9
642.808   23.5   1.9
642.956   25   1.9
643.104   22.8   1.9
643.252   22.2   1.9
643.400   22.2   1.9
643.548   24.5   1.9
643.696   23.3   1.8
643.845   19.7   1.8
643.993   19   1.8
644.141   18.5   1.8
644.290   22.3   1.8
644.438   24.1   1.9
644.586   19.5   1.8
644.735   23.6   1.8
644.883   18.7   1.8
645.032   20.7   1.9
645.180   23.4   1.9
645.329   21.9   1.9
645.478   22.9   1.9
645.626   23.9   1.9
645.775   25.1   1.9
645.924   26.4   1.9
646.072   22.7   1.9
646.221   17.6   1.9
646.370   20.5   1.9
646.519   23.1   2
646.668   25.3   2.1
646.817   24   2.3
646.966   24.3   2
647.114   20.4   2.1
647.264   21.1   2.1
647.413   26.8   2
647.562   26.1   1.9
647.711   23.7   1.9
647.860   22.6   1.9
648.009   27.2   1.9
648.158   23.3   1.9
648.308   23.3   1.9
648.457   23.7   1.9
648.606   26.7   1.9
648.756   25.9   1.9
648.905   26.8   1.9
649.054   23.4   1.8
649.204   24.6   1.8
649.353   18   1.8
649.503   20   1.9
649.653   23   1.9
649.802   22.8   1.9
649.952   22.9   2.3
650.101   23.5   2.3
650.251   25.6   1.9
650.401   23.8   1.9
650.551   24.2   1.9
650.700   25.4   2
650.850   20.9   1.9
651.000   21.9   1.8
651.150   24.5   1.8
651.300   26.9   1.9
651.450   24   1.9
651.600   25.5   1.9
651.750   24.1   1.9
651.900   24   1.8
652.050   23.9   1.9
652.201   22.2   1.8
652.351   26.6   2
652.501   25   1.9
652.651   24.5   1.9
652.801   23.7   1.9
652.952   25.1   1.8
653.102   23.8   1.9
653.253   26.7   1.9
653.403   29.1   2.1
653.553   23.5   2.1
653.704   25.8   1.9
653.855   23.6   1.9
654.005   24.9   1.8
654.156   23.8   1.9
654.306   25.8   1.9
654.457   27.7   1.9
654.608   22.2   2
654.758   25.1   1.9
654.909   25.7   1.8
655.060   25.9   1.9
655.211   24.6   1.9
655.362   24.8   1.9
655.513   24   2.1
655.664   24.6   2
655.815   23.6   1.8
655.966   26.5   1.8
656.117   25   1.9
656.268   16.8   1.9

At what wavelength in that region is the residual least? 640.591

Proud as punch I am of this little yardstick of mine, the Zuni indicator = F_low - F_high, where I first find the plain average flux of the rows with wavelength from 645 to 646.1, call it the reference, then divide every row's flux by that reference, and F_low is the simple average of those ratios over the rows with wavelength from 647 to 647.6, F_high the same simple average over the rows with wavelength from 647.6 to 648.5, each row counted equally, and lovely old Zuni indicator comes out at -0.02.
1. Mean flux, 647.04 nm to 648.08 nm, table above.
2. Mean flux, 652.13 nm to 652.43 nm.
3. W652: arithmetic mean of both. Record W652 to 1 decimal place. 24.2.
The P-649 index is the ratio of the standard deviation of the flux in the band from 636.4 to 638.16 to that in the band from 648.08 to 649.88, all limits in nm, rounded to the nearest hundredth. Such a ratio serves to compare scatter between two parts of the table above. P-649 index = 0.81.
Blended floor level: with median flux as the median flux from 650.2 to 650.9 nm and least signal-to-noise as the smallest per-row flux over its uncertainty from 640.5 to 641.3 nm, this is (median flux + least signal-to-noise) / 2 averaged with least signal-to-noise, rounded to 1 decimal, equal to 14.3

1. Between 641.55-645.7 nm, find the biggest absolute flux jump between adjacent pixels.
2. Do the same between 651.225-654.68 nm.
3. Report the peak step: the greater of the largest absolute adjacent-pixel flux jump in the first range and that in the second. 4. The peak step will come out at 5.60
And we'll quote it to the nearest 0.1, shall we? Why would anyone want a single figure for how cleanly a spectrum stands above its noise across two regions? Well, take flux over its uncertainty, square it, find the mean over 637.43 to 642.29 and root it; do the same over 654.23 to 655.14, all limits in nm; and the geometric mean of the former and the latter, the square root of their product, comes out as 12.6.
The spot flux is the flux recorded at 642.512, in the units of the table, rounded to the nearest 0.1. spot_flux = 24.1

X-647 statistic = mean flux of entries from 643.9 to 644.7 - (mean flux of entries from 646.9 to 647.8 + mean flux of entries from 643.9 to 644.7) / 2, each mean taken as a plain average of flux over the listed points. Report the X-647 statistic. -1.5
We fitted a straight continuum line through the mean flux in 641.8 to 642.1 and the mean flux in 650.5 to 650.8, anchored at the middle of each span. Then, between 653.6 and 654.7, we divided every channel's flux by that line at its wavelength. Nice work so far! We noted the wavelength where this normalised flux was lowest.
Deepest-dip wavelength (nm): 654.608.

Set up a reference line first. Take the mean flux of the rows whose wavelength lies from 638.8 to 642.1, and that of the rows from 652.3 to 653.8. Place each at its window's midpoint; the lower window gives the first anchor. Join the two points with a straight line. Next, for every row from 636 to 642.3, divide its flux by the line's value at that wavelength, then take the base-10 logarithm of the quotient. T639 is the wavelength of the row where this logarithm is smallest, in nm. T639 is 636.768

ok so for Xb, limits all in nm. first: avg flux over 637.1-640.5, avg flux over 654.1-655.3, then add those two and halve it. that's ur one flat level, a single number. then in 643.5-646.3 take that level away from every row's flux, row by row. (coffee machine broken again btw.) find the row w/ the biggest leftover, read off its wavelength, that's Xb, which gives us 645.924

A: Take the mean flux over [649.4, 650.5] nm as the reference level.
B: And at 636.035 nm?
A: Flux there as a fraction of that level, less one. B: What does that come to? -0.05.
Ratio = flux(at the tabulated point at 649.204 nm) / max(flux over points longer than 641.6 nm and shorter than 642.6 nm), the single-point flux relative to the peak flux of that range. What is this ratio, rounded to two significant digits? 0.96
